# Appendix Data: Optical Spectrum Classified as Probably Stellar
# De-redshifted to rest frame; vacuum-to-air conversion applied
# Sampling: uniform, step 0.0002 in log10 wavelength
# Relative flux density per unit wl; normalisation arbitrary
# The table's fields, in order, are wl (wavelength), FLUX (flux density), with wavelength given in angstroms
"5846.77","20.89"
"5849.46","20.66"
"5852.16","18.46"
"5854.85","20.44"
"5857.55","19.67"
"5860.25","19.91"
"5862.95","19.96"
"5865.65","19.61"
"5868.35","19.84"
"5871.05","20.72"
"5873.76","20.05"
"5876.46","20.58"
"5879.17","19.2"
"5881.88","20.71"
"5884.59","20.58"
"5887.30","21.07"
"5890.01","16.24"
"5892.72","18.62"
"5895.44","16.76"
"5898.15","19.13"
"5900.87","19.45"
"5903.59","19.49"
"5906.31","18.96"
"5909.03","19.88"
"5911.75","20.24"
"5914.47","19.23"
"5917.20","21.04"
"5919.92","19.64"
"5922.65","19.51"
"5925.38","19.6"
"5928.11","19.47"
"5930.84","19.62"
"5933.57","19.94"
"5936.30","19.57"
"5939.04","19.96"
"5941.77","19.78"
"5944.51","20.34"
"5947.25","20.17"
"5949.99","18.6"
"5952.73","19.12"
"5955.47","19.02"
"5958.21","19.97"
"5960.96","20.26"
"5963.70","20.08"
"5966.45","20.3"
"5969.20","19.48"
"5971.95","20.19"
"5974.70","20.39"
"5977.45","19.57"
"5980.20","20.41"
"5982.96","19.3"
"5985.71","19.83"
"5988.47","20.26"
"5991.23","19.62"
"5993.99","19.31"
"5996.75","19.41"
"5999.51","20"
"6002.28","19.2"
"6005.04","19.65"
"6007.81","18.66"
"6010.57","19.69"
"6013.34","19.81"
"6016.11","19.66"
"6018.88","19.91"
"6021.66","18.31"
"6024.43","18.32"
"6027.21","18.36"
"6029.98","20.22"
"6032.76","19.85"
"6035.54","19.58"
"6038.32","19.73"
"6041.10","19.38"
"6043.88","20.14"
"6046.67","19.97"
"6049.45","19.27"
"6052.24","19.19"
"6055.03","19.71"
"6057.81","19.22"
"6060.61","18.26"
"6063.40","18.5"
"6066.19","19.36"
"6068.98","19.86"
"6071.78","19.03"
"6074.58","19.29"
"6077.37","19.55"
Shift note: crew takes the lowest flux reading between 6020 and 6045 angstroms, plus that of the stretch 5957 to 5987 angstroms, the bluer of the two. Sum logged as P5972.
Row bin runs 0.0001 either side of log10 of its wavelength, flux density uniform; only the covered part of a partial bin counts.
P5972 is 37.6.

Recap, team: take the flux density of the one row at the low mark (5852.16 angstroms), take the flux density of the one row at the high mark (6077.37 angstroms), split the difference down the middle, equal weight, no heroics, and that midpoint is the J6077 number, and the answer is 19.0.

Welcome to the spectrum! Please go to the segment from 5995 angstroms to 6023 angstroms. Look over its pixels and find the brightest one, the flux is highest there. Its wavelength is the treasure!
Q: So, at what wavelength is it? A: 5999.51 angstroms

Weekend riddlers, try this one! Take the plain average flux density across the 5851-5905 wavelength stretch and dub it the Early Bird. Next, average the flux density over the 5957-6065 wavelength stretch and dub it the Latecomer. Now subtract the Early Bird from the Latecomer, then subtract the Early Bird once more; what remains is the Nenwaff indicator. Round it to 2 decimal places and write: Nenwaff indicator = -19.49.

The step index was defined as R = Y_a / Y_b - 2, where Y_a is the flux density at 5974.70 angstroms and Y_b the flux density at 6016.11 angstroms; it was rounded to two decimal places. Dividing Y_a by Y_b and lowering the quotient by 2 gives -0.96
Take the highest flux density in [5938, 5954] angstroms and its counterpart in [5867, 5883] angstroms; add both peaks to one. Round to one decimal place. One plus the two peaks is 42.1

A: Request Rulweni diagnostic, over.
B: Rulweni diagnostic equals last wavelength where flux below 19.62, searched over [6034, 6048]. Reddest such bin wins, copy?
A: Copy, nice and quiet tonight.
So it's 6041.10 angstroms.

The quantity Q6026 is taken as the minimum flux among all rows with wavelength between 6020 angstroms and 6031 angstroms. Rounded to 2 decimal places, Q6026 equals 18.31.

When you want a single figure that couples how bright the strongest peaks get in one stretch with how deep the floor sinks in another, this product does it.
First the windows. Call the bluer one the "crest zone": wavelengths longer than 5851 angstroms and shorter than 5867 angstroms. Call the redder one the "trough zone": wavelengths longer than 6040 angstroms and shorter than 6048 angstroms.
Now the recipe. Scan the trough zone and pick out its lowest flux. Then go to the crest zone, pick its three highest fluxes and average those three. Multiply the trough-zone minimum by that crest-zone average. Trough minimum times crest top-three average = 390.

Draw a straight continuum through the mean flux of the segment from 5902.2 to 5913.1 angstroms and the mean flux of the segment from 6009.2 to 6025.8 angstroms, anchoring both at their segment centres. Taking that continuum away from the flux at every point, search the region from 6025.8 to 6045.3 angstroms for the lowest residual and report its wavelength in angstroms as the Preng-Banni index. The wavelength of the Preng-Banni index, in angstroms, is 6027.21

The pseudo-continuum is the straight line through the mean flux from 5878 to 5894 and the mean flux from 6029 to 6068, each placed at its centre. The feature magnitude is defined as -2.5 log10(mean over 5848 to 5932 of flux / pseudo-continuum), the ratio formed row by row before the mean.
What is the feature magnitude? -0.012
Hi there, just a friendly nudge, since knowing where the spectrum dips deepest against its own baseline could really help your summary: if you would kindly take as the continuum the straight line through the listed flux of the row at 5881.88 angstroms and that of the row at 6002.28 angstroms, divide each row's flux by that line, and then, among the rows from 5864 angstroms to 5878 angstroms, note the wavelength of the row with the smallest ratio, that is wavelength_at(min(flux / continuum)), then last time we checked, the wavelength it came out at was 5865.65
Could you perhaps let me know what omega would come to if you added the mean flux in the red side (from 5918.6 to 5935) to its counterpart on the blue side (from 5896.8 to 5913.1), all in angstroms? 39.2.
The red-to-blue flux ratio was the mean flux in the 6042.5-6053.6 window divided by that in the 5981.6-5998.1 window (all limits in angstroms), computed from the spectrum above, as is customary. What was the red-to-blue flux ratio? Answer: 1.00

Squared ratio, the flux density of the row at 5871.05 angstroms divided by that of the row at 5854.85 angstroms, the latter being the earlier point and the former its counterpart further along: 1.03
